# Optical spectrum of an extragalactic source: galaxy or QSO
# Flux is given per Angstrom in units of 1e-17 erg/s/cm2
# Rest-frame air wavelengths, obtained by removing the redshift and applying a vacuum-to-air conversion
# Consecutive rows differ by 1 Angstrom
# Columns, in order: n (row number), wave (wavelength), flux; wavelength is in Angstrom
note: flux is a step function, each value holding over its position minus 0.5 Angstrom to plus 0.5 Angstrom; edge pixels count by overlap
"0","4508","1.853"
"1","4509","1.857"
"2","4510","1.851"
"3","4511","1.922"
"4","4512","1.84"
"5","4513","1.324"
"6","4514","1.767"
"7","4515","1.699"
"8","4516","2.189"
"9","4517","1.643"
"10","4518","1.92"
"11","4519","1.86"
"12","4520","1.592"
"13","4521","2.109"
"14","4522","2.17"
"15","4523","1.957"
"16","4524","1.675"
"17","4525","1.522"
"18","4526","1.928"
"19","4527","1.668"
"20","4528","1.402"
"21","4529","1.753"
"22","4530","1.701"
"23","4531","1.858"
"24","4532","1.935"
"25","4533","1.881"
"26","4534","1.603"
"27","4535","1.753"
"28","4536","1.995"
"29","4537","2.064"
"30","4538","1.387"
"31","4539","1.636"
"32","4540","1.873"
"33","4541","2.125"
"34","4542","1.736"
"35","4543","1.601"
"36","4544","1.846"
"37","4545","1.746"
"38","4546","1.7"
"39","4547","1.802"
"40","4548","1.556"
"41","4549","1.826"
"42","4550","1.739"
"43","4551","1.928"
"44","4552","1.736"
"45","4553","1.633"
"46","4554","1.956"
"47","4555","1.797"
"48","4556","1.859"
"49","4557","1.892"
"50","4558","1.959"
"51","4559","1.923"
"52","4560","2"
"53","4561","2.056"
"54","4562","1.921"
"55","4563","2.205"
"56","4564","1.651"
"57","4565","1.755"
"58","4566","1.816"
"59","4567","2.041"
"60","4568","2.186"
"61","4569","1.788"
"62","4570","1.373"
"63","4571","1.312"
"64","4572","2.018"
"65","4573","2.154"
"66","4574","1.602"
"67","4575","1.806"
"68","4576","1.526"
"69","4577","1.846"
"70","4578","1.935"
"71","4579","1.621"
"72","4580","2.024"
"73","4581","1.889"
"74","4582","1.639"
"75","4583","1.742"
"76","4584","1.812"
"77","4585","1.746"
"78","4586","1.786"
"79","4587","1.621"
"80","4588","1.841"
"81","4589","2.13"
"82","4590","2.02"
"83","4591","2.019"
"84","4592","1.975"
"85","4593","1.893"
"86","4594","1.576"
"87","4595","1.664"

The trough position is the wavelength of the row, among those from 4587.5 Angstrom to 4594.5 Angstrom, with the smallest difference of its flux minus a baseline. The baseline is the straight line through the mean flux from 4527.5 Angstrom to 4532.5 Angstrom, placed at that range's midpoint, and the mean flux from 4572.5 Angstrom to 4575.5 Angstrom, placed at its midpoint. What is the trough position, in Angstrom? 4594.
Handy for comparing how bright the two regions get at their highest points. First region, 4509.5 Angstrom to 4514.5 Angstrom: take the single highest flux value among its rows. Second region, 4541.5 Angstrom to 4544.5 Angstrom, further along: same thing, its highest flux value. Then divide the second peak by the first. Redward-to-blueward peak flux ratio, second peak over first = 0.96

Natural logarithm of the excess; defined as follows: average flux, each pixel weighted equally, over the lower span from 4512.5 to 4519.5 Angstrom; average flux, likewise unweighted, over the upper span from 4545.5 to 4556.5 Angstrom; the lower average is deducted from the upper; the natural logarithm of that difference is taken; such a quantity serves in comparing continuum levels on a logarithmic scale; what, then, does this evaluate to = -5.5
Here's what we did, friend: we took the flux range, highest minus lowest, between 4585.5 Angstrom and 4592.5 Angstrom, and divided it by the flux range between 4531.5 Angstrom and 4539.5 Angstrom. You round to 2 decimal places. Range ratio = 0.75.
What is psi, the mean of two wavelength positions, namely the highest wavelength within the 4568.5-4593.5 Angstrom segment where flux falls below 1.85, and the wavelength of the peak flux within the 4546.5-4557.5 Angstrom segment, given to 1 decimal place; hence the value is 4571.0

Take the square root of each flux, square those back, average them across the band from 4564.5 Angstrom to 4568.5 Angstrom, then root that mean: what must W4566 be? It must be 1.40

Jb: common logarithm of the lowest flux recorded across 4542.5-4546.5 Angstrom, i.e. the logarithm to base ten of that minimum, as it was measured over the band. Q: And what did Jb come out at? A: 0.204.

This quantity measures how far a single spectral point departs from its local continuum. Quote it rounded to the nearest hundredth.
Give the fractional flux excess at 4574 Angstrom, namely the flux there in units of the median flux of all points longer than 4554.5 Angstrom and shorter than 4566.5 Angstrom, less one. -0.16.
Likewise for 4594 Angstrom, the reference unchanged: -0.17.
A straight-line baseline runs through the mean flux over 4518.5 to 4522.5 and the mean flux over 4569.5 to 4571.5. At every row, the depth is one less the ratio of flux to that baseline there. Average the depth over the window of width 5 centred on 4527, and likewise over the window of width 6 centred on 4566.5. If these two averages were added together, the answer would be -0.241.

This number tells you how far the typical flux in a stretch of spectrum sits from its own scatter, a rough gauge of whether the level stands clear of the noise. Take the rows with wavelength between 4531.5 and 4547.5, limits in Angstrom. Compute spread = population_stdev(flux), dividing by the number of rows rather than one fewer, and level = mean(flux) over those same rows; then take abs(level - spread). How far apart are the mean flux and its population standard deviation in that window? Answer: 1.61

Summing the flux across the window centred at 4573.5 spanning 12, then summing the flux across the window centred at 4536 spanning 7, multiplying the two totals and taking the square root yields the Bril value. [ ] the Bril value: 16.1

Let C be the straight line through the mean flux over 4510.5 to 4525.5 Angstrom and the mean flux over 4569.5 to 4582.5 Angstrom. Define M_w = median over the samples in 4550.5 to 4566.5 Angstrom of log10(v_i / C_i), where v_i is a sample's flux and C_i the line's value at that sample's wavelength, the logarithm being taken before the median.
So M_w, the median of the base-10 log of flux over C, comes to 0.032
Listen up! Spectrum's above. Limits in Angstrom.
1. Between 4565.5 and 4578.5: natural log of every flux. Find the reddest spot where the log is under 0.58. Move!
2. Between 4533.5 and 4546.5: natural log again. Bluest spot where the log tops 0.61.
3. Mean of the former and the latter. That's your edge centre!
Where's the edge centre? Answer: 4556.0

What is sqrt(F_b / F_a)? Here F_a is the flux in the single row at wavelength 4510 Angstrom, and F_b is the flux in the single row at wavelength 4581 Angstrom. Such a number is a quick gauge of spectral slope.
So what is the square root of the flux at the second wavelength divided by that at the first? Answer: 1.01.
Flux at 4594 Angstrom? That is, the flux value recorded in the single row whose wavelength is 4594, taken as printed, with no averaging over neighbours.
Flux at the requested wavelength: 1.576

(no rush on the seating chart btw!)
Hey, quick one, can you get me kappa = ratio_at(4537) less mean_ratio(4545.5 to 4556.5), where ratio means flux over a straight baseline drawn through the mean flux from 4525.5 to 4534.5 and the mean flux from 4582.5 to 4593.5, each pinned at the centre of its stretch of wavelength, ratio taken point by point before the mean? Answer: 0.18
